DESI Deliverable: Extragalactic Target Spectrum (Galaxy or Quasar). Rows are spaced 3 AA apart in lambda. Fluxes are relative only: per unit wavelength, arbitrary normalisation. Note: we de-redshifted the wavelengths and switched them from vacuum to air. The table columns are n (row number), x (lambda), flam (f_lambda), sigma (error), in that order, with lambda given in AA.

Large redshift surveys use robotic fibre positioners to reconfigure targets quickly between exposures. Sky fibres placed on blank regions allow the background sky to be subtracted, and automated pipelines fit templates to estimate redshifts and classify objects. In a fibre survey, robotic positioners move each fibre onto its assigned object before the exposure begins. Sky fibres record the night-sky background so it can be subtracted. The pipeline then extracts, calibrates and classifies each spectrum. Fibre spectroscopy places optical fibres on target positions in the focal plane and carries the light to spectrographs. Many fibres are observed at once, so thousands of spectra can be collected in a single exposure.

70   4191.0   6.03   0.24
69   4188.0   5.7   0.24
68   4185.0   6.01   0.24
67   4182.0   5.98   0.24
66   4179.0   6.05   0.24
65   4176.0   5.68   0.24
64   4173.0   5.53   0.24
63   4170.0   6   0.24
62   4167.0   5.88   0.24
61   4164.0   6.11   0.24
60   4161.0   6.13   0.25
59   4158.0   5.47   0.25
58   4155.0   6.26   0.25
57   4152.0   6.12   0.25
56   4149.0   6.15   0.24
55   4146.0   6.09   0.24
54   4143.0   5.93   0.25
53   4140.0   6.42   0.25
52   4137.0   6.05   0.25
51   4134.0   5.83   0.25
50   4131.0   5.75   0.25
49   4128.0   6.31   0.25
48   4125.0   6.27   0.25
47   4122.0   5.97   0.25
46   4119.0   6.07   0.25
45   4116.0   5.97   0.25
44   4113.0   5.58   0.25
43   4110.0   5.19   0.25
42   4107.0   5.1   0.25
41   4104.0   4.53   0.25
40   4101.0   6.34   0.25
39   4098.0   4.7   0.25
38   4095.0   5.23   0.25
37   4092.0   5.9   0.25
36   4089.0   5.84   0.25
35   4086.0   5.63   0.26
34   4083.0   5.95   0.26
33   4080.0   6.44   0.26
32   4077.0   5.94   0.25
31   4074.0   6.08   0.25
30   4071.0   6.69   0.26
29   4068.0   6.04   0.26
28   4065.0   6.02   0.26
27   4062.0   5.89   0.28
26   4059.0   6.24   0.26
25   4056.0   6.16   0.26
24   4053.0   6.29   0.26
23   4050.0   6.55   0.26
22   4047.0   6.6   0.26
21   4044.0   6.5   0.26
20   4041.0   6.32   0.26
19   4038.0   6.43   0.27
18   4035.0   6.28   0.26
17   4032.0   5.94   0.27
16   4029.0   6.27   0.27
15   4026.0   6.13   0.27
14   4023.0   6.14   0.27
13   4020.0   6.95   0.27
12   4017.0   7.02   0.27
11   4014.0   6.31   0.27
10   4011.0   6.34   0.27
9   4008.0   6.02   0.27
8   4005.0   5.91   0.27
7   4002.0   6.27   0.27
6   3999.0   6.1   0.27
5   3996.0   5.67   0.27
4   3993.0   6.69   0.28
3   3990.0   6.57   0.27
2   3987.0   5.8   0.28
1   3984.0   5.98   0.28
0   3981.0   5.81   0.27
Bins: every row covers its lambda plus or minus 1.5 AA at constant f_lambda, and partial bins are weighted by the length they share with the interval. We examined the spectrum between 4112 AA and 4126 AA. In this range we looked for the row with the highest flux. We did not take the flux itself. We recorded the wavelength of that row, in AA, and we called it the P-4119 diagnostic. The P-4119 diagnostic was 4125.0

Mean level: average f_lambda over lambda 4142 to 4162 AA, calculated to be 6.02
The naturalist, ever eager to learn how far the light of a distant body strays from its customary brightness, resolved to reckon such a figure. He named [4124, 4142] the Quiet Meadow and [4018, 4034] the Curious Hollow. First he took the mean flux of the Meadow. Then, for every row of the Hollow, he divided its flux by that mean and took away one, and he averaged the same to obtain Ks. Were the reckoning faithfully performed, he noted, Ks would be 0.03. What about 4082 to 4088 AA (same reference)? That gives -0.05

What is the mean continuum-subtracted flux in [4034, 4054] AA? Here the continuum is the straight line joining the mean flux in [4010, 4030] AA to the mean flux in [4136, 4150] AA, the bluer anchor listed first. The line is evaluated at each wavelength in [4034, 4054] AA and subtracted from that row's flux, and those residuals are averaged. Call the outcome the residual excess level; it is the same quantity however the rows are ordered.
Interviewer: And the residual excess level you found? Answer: 0.04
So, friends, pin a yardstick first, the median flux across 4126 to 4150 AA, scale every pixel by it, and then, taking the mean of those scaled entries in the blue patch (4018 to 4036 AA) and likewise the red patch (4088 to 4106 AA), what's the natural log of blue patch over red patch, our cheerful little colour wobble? 0.15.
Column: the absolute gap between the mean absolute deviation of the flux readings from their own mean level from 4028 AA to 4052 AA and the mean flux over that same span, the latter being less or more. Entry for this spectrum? 6.20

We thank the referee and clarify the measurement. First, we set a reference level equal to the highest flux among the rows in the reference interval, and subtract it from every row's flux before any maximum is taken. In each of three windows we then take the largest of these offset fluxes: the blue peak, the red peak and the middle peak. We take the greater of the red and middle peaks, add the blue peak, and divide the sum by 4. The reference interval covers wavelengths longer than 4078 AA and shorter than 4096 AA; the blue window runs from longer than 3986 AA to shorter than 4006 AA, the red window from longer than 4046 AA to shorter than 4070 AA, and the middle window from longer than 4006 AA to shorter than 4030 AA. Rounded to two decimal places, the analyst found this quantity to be 0.21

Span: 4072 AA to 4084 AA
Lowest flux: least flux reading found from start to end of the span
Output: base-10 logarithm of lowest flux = 0.774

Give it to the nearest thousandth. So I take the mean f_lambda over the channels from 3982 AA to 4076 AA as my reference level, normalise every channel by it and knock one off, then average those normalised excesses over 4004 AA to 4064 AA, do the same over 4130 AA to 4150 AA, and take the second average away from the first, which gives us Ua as 0.045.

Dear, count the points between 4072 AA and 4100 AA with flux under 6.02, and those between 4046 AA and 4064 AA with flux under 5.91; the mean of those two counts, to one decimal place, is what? 4.0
